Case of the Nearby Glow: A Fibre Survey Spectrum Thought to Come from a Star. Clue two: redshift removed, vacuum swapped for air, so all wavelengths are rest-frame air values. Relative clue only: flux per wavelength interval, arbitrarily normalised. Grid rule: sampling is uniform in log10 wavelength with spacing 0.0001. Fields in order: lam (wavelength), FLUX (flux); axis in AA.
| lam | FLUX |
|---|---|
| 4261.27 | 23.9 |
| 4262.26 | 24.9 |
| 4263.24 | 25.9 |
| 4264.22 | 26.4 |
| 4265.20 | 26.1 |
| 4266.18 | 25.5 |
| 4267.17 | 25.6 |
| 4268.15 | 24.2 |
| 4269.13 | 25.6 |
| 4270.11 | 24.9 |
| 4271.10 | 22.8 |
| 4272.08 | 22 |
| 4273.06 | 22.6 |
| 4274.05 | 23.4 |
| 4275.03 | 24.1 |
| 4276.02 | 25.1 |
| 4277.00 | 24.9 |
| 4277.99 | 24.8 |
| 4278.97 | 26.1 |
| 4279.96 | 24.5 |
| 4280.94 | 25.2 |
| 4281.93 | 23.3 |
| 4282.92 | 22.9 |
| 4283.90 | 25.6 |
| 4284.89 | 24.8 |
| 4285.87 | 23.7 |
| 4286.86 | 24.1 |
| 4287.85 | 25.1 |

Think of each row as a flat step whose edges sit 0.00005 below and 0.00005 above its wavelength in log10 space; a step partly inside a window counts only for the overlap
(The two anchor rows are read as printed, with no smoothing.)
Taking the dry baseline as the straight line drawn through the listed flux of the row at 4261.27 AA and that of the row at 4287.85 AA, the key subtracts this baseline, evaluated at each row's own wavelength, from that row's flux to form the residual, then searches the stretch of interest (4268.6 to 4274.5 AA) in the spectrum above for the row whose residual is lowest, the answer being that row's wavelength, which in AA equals 4272.08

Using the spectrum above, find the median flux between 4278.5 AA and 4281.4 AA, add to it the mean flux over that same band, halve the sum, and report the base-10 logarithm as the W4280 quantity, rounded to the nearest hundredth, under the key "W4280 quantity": 1.40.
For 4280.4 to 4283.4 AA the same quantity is 1.37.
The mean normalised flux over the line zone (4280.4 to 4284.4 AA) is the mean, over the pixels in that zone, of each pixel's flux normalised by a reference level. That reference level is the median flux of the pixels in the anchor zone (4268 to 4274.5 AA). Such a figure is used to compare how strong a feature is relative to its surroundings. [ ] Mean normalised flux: 1.04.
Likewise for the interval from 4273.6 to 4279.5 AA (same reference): 1.06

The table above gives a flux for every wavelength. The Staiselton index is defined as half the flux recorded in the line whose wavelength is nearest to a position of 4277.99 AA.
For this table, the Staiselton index 12.4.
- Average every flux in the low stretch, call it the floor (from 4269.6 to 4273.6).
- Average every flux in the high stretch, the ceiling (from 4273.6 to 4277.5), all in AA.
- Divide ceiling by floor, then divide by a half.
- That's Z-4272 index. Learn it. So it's 2.11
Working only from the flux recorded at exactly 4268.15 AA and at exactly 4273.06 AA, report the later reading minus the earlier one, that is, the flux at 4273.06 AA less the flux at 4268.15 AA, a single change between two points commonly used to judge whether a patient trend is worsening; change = -1.6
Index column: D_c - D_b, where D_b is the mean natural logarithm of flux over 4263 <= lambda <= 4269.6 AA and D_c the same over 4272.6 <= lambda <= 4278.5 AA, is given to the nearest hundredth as -0.06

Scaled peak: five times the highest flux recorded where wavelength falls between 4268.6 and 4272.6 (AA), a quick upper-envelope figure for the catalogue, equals 128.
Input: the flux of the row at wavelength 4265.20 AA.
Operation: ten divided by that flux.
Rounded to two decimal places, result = 0.38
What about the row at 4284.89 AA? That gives 0.40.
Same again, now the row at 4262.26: 0.40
